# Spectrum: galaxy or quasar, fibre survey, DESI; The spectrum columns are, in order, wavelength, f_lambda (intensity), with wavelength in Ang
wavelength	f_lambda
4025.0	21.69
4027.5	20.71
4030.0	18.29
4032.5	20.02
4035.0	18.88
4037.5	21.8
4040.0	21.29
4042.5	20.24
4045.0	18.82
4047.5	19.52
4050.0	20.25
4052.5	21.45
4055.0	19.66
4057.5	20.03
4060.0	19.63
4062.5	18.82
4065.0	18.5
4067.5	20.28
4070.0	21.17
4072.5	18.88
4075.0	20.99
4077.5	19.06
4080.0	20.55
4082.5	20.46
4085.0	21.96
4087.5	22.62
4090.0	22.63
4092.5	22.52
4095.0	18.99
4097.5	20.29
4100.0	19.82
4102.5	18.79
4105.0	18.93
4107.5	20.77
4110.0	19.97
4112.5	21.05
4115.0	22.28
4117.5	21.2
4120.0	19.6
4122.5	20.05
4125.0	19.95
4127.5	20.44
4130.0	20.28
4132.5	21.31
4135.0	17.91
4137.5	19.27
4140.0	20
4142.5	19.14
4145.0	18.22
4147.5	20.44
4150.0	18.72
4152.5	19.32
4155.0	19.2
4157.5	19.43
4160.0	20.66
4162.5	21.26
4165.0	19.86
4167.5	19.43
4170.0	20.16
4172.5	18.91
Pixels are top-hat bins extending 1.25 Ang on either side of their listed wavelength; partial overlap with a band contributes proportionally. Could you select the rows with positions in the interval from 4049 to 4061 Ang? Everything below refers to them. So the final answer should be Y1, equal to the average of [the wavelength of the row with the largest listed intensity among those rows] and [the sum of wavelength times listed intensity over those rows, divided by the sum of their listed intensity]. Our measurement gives 4053.7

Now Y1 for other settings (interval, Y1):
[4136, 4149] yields 4145.0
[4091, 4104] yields 4094.9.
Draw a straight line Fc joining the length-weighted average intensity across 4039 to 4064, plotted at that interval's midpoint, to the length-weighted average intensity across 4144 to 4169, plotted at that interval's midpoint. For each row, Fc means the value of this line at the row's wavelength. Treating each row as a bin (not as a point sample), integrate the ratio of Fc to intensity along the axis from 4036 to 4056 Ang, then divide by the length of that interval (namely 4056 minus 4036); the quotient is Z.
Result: 0.98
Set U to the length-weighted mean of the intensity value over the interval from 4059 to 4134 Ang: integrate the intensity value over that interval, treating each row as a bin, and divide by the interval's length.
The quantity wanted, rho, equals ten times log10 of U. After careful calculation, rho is 13.1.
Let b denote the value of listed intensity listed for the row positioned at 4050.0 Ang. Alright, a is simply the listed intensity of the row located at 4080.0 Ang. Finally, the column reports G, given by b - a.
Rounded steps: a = 20.55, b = 20.25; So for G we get 0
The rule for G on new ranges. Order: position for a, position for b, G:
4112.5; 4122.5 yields -1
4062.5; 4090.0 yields 4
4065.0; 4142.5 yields 1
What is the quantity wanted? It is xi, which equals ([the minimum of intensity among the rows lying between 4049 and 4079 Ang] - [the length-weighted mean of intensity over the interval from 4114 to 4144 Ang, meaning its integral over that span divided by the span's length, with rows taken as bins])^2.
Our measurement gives 3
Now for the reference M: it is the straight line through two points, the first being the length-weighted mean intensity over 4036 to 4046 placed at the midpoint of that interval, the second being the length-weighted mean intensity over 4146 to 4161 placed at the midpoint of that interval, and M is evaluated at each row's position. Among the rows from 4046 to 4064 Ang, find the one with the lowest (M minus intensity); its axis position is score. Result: 4052.5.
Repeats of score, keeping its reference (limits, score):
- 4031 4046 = 4037.5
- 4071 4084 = 4075.0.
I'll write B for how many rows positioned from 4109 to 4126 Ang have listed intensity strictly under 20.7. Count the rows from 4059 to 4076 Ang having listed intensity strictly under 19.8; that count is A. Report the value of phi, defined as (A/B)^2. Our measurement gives 1.0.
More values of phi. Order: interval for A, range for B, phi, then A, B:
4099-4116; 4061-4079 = 0.2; 2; 5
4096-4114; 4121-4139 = 0.1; 2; 6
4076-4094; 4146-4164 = 0.0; 1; 6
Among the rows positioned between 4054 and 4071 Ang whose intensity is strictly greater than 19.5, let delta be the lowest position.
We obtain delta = 4055.0 Ang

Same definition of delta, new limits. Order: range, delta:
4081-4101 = 4082.5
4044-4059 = 4047.5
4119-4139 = 4120.0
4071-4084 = 4075.0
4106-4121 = 4107.5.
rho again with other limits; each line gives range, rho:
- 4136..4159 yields 12.9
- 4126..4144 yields 13.0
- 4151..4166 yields 13.0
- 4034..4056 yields 13.1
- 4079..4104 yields 13.2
